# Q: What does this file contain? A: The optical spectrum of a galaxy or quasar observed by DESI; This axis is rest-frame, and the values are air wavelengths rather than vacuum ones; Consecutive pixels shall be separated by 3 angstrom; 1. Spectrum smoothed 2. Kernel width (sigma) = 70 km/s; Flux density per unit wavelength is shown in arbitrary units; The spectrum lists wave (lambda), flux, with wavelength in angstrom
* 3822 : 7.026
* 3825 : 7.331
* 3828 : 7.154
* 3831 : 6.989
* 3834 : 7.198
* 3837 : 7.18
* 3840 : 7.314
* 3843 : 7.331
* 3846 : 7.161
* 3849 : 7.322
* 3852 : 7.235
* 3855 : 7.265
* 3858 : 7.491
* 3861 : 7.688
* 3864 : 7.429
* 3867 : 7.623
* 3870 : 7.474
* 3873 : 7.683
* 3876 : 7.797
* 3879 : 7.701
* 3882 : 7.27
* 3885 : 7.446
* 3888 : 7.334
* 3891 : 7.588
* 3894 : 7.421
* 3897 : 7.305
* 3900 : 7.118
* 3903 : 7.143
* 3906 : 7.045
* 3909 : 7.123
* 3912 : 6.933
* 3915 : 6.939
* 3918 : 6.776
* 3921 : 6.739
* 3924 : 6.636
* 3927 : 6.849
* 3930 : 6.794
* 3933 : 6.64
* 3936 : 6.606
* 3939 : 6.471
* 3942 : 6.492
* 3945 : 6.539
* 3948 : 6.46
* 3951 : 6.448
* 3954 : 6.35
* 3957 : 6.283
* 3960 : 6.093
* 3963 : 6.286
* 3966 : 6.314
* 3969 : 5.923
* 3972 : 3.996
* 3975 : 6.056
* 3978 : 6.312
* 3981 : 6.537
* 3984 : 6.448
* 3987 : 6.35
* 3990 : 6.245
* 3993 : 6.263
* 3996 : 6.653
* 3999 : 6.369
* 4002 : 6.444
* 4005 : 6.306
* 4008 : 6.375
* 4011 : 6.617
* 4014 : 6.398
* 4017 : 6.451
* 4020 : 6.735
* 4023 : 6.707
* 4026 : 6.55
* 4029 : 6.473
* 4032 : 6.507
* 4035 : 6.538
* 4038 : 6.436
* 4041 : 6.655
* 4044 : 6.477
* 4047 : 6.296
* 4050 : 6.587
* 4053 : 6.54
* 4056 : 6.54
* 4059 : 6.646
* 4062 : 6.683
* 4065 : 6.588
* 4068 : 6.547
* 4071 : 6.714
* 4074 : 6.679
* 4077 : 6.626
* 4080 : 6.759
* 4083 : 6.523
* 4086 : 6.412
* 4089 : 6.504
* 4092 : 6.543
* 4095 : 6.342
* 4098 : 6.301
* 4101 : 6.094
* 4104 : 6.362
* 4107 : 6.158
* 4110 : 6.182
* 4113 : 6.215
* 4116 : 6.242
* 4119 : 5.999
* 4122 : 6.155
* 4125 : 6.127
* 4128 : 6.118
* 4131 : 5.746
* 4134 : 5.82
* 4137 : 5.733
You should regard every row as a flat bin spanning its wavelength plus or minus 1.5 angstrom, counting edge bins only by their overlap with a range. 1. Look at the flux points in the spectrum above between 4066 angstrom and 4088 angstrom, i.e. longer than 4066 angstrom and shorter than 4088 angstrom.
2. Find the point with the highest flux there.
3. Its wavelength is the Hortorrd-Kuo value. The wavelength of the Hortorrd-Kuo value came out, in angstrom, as 4080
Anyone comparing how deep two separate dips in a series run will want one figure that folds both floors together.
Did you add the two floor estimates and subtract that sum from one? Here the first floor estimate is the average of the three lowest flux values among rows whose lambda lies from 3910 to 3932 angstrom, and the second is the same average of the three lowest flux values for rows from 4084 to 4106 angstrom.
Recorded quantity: -12.0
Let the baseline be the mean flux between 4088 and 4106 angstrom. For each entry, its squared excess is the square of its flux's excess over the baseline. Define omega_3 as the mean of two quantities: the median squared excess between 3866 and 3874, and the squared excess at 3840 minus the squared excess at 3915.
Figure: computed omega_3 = 1.1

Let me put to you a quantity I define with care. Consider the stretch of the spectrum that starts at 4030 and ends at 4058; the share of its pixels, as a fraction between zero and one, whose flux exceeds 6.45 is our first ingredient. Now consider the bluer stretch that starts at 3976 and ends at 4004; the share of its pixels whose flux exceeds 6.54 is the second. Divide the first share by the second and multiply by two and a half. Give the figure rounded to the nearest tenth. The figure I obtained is 17.5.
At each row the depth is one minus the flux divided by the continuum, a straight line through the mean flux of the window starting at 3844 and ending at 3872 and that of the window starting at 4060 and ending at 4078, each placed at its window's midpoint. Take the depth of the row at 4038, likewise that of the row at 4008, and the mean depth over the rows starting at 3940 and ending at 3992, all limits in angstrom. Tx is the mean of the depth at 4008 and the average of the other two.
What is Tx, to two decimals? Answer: 0.08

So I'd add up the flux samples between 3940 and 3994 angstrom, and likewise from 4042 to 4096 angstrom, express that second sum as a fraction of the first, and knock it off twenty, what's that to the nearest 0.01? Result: 18.94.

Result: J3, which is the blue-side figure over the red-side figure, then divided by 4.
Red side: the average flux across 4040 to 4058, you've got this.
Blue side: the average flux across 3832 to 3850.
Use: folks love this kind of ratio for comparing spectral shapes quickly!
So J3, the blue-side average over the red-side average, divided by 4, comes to 0.278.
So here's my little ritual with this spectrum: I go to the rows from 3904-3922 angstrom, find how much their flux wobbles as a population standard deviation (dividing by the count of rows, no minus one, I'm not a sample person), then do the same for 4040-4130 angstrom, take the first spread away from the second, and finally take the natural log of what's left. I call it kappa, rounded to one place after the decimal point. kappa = -2.5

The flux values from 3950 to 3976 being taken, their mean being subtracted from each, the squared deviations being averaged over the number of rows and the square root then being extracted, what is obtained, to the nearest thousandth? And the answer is 0.716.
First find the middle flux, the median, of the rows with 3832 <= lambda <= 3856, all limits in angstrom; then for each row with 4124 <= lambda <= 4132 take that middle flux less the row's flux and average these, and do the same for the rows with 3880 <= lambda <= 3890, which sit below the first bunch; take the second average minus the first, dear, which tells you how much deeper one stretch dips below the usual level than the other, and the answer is -1.4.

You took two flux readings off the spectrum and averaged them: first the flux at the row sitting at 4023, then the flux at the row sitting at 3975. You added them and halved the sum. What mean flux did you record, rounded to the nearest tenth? 6.4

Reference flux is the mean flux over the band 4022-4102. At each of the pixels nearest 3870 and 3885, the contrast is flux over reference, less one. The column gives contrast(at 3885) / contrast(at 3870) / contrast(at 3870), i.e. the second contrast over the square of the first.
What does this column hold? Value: 7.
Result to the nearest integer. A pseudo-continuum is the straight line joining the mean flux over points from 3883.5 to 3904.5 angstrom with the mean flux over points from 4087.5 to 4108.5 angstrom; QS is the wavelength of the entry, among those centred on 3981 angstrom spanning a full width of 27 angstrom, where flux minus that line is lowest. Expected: 3972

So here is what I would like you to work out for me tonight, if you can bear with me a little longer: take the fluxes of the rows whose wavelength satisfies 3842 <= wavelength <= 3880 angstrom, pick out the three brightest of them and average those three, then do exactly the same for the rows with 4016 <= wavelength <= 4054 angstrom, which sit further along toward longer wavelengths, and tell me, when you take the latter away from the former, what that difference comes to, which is 1.0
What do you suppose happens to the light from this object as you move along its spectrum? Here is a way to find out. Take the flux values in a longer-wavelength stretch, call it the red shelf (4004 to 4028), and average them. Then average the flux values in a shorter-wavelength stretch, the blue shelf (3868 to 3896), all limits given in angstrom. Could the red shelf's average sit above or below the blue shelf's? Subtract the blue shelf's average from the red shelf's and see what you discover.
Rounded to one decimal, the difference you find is -1.0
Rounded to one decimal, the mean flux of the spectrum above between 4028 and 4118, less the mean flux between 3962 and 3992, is 0.4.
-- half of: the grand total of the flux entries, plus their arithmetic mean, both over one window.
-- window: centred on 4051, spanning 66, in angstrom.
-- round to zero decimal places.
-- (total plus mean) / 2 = 76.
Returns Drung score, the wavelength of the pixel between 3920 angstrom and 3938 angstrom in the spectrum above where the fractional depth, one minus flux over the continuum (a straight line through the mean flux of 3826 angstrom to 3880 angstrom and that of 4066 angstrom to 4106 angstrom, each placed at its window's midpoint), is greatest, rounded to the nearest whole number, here 3924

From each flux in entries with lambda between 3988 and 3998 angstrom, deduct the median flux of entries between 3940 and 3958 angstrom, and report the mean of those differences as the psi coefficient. -0.1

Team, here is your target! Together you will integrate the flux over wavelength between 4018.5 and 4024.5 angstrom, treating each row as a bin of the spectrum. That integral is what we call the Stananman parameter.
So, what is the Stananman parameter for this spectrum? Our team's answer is 40.3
